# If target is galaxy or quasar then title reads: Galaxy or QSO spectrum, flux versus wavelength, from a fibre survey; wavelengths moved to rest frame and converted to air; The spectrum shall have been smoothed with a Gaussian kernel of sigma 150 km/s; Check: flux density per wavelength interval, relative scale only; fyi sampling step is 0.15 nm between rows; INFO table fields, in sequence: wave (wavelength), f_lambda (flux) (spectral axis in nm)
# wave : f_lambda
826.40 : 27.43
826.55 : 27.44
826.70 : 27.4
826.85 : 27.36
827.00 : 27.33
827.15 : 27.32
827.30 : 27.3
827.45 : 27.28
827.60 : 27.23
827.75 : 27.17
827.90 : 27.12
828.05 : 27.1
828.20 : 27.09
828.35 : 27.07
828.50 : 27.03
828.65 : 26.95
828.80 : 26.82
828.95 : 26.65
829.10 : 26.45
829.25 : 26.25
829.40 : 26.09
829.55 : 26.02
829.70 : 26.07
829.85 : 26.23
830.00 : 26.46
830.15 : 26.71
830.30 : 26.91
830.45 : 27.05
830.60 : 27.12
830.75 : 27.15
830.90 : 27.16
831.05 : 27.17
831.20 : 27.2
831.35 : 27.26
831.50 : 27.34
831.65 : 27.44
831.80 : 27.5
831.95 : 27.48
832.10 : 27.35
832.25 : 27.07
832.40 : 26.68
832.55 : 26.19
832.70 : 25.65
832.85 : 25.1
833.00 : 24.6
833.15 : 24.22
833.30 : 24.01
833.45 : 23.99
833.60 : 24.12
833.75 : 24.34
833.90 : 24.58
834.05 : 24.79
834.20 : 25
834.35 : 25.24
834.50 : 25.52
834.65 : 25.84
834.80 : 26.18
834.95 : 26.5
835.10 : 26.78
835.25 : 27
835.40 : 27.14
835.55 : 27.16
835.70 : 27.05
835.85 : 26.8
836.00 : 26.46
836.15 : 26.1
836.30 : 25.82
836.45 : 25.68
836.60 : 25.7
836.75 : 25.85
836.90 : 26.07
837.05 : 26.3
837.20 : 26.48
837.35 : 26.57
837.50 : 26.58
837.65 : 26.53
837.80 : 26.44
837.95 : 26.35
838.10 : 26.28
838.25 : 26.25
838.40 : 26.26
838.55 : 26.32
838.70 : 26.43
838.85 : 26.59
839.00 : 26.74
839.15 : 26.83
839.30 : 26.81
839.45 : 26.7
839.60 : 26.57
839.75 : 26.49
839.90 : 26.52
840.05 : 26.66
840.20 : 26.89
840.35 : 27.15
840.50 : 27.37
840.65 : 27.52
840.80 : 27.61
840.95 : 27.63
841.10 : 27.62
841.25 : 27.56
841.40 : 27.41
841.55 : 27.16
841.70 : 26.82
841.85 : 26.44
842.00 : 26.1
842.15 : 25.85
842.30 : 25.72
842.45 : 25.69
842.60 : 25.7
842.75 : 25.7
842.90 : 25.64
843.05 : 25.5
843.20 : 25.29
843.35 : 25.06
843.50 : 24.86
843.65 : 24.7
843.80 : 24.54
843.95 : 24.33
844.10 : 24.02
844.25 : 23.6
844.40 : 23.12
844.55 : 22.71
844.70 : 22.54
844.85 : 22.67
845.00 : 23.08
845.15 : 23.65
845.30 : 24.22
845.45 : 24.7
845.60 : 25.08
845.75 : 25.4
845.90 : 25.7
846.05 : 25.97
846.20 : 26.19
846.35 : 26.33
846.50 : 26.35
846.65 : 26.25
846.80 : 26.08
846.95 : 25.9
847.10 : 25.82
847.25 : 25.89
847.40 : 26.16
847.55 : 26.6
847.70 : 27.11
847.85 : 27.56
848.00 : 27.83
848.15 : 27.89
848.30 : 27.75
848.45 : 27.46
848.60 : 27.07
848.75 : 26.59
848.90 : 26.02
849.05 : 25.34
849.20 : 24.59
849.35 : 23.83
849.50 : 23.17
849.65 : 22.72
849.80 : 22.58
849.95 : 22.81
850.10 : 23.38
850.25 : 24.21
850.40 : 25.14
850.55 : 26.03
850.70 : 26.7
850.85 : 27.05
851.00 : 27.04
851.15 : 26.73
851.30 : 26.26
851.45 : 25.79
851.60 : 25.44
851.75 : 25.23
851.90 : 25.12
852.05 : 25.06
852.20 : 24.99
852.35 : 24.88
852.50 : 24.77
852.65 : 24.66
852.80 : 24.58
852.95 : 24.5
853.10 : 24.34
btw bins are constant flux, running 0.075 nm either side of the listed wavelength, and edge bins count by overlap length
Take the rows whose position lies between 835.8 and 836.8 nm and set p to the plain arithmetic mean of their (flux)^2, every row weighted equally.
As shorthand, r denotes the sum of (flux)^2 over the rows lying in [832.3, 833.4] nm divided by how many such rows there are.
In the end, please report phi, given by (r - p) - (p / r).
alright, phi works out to -44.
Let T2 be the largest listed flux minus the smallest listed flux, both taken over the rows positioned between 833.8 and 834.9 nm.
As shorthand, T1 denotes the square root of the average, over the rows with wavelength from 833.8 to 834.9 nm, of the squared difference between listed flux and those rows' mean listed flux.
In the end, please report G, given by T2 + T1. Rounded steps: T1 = 0.53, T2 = 1.6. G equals 2.1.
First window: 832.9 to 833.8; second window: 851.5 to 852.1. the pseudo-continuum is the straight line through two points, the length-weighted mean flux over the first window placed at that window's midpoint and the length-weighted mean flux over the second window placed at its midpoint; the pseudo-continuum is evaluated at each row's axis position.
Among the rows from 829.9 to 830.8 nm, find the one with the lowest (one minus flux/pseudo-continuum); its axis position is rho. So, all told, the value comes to 830.75 nm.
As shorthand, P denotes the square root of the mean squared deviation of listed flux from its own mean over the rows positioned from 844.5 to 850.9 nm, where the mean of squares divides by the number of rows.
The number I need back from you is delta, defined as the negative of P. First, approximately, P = 1.6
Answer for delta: -1.63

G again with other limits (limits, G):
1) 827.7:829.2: 0.9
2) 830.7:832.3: 0.6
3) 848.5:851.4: 6.1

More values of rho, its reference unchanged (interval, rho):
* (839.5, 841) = 840.95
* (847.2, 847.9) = 847.85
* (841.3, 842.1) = 841.40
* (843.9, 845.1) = 843.95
